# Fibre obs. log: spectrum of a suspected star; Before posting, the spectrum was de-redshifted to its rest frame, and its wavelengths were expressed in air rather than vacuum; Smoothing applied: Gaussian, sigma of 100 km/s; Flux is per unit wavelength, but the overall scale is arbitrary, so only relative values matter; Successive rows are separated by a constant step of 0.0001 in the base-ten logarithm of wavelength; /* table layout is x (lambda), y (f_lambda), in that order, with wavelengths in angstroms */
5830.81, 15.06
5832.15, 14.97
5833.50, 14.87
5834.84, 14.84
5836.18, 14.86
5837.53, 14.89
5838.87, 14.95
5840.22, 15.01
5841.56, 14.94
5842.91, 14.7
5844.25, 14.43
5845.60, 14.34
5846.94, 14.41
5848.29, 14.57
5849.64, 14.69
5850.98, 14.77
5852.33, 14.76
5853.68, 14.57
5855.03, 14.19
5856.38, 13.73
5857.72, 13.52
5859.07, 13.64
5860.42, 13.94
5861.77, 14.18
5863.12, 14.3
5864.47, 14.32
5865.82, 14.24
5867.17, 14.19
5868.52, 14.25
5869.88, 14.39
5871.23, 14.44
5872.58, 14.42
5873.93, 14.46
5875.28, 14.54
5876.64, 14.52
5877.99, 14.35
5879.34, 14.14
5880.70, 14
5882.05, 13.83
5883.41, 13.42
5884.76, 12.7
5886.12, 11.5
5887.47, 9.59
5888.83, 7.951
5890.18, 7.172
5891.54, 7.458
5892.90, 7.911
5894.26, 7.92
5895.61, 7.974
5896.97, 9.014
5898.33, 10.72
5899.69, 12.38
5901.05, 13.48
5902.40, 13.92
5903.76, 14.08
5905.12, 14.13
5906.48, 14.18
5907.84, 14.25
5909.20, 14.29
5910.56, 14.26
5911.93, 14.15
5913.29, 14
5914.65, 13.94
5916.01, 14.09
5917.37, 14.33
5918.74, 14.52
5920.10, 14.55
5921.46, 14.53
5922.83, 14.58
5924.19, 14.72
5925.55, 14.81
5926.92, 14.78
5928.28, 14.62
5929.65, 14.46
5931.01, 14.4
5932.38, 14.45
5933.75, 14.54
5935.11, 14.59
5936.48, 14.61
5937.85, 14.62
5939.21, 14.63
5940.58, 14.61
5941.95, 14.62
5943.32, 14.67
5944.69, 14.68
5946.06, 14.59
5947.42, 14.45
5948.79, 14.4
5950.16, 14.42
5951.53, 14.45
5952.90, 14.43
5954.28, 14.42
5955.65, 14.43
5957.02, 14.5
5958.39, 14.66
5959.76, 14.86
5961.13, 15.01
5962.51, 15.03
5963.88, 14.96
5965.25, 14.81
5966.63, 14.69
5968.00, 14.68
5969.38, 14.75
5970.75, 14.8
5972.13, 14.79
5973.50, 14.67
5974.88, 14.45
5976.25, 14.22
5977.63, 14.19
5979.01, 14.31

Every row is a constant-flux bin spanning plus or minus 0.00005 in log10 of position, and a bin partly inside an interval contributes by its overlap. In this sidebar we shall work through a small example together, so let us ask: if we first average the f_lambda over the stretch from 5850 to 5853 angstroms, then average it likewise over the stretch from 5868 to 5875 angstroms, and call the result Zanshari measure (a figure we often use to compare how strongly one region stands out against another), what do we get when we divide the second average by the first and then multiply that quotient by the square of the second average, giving 202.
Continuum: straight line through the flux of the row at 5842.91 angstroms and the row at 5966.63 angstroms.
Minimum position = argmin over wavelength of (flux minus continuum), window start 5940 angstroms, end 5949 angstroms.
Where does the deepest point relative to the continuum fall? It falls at 5948.79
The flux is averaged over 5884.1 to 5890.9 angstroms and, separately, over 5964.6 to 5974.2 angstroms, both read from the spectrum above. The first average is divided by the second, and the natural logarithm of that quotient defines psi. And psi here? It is -0.41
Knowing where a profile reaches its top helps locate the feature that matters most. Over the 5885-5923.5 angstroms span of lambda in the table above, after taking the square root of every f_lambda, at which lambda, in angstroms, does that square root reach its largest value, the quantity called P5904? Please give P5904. 5922.83 angstroms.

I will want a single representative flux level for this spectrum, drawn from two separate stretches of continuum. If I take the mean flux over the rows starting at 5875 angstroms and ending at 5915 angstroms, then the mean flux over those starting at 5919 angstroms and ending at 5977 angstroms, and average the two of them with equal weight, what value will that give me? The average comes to 13.4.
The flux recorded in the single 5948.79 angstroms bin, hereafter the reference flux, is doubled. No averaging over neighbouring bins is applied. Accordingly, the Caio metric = 28.8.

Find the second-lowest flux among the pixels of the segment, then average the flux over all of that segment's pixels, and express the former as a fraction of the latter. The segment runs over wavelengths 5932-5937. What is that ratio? 0.999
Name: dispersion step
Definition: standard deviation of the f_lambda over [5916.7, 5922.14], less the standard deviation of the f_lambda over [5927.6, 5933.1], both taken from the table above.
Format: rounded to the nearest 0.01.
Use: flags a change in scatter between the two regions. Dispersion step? 0.01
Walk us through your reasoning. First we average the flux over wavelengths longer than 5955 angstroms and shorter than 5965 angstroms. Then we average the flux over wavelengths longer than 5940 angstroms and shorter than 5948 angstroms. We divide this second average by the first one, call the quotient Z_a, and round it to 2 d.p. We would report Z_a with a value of 0.99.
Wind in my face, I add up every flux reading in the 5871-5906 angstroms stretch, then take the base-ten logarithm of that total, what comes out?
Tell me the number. 2.491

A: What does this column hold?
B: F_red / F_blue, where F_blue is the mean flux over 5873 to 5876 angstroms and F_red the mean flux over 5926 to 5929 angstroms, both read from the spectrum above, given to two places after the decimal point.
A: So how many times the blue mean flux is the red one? 1.01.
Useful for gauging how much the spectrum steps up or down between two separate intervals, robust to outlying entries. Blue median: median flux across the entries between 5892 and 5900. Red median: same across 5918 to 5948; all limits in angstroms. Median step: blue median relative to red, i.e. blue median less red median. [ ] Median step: -6.1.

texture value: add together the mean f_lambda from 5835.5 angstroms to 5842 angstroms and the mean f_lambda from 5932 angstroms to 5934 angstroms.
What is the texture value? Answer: 29.4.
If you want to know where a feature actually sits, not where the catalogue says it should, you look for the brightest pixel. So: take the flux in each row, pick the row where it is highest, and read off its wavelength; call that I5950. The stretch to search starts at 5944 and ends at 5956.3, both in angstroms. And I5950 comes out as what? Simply 5944.69 angstroms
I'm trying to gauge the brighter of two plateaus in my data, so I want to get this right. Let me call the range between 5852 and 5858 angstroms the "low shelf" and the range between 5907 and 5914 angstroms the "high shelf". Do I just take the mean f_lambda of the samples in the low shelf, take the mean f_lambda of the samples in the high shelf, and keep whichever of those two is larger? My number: 14.2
